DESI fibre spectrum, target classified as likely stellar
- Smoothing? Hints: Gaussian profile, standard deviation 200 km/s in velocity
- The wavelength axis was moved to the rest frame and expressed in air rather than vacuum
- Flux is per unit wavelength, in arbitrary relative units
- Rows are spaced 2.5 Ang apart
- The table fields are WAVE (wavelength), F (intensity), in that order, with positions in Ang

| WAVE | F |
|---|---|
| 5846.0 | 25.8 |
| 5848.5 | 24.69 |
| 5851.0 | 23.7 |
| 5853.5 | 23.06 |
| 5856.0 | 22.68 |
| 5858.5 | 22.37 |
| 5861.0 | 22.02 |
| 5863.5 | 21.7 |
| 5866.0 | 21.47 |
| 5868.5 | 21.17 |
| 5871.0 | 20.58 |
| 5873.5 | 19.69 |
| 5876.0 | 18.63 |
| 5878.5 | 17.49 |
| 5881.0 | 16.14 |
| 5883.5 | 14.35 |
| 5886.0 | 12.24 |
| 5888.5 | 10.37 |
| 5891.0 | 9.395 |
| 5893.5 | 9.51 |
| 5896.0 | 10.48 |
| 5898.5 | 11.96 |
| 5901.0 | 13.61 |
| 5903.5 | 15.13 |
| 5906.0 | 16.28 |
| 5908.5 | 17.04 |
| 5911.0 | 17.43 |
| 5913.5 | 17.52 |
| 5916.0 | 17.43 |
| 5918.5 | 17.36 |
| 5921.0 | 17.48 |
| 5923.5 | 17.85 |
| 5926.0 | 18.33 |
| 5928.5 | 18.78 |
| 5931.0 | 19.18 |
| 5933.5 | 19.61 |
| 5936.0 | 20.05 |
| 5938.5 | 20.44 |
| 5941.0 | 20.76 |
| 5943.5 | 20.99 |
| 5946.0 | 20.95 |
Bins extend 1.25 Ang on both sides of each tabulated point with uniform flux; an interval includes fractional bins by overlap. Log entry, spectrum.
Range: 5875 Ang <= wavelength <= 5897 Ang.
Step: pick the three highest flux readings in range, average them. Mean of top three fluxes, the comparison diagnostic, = 17.4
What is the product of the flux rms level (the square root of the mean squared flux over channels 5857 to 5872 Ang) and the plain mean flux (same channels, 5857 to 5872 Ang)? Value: 465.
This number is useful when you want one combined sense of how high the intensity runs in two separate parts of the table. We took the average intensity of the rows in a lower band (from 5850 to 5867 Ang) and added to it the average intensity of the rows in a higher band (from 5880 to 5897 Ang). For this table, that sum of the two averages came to 34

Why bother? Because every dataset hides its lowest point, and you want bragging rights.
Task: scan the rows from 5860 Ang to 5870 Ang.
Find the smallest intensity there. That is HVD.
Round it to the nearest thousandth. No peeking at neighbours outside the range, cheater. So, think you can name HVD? 21.170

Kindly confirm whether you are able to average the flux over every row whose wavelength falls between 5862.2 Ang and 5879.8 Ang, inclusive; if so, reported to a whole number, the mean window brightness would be 20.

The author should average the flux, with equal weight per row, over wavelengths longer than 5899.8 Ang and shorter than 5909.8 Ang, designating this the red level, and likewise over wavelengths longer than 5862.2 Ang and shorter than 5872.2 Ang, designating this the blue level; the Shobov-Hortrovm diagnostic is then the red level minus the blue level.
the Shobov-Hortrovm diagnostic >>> -6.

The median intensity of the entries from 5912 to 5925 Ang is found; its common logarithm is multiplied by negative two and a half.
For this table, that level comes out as -3.11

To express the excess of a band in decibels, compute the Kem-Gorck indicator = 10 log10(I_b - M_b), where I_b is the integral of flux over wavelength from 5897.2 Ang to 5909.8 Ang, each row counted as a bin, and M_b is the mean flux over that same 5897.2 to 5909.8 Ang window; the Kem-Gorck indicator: 22.3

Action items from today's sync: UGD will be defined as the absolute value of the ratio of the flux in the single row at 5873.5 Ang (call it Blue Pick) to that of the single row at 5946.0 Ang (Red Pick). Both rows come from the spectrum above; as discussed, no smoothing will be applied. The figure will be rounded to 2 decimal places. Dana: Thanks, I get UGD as 0.94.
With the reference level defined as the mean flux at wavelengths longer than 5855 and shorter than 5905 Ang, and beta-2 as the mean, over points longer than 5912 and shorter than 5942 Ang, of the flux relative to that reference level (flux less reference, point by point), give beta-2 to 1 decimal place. 2.2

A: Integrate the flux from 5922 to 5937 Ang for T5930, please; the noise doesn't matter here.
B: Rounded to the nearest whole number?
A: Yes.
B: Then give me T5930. 284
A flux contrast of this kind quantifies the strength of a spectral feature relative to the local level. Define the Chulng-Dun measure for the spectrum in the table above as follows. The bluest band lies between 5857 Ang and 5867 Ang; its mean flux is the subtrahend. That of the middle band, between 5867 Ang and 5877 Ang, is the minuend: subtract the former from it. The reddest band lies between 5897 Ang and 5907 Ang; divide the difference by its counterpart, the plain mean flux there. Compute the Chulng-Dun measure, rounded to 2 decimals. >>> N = -0.13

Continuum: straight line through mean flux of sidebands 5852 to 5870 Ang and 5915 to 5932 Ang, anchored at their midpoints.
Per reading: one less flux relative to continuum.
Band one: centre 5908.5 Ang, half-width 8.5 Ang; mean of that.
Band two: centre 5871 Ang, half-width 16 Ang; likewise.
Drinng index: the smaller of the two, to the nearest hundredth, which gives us 0.10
